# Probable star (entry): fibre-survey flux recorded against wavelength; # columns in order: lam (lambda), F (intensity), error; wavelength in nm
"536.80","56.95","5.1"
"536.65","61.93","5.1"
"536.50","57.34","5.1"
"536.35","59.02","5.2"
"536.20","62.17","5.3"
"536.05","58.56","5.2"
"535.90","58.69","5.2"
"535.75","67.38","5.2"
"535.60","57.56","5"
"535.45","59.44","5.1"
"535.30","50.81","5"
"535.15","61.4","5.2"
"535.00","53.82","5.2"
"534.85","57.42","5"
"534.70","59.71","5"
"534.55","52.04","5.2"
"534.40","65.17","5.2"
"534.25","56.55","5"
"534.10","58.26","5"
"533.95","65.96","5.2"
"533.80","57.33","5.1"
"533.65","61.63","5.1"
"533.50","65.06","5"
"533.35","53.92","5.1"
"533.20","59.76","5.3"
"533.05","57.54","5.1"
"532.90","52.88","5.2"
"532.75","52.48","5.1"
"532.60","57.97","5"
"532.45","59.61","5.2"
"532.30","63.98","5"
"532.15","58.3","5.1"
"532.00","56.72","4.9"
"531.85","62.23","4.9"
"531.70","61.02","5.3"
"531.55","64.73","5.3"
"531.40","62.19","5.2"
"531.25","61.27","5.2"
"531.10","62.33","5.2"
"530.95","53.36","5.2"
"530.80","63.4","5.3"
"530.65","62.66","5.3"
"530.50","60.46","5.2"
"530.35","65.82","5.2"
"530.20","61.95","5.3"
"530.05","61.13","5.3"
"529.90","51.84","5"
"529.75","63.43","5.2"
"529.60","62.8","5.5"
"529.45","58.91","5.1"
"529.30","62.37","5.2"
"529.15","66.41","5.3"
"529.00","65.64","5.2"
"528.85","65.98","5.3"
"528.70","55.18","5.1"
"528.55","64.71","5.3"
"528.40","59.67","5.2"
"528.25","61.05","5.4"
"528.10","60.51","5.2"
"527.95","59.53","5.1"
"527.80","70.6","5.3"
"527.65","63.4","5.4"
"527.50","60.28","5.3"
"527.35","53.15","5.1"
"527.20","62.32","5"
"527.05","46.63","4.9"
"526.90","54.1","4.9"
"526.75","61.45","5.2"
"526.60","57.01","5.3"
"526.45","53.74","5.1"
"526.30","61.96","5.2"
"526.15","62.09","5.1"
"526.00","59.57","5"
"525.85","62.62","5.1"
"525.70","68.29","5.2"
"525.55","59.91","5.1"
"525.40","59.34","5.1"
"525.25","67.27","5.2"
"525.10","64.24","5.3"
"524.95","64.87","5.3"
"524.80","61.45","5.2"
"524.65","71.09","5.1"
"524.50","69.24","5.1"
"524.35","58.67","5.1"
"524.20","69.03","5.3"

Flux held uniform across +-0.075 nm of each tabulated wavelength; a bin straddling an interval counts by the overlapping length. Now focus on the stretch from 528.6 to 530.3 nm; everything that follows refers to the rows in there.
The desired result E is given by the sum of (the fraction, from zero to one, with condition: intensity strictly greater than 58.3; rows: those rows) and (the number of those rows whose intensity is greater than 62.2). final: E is 7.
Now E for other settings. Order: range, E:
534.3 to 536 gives 3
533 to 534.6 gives 3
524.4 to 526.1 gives 8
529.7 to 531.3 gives 6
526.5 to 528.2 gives 4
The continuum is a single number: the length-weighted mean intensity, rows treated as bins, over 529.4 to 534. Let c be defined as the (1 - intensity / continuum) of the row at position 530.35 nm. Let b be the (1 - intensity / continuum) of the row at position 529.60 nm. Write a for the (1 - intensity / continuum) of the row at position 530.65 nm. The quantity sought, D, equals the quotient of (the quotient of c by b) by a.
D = -49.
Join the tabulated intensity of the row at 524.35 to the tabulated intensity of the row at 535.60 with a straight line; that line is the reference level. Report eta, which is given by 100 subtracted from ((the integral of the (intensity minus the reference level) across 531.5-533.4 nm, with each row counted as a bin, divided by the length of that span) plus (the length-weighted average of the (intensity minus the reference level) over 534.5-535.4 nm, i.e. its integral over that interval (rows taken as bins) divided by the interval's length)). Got -101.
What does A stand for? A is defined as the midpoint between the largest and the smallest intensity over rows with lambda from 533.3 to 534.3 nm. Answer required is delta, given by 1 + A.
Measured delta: 60.9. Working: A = 59.9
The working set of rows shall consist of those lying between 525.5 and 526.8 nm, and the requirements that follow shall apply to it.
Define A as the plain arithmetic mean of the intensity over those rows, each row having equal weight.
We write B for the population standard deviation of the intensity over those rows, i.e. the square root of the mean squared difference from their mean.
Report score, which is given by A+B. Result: 65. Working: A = 61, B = 3.8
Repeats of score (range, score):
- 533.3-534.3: 64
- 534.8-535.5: 60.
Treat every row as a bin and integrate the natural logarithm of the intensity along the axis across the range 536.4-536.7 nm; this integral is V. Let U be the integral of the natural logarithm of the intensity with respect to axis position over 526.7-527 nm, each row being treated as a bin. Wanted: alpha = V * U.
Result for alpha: 1.48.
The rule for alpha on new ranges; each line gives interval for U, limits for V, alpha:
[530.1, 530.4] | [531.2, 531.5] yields 1.54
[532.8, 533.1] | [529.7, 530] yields 1.46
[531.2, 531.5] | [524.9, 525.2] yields 1.55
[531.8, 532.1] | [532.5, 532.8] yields 1.48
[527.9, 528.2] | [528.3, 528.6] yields 1.52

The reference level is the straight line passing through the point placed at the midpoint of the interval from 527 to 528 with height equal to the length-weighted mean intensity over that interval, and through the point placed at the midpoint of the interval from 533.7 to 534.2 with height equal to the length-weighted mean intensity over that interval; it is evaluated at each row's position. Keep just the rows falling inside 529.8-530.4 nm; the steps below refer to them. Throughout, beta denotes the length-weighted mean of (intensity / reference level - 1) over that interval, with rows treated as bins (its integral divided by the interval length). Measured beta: 0.002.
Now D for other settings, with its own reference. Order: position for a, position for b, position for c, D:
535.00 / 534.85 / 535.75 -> -27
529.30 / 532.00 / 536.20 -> 16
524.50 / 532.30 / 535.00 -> 10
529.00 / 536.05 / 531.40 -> 15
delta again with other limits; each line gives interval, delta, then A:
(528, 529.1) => 61.6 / 60.6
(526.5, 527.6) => 55.5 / 54.5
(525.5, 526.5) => 62.0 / 61.0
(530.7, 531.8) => 60.0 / 59.0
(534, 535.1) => 59.6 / 58.6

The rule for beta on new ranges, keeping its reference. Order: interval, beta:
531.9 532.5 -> -0.007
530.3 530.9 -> 0.042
